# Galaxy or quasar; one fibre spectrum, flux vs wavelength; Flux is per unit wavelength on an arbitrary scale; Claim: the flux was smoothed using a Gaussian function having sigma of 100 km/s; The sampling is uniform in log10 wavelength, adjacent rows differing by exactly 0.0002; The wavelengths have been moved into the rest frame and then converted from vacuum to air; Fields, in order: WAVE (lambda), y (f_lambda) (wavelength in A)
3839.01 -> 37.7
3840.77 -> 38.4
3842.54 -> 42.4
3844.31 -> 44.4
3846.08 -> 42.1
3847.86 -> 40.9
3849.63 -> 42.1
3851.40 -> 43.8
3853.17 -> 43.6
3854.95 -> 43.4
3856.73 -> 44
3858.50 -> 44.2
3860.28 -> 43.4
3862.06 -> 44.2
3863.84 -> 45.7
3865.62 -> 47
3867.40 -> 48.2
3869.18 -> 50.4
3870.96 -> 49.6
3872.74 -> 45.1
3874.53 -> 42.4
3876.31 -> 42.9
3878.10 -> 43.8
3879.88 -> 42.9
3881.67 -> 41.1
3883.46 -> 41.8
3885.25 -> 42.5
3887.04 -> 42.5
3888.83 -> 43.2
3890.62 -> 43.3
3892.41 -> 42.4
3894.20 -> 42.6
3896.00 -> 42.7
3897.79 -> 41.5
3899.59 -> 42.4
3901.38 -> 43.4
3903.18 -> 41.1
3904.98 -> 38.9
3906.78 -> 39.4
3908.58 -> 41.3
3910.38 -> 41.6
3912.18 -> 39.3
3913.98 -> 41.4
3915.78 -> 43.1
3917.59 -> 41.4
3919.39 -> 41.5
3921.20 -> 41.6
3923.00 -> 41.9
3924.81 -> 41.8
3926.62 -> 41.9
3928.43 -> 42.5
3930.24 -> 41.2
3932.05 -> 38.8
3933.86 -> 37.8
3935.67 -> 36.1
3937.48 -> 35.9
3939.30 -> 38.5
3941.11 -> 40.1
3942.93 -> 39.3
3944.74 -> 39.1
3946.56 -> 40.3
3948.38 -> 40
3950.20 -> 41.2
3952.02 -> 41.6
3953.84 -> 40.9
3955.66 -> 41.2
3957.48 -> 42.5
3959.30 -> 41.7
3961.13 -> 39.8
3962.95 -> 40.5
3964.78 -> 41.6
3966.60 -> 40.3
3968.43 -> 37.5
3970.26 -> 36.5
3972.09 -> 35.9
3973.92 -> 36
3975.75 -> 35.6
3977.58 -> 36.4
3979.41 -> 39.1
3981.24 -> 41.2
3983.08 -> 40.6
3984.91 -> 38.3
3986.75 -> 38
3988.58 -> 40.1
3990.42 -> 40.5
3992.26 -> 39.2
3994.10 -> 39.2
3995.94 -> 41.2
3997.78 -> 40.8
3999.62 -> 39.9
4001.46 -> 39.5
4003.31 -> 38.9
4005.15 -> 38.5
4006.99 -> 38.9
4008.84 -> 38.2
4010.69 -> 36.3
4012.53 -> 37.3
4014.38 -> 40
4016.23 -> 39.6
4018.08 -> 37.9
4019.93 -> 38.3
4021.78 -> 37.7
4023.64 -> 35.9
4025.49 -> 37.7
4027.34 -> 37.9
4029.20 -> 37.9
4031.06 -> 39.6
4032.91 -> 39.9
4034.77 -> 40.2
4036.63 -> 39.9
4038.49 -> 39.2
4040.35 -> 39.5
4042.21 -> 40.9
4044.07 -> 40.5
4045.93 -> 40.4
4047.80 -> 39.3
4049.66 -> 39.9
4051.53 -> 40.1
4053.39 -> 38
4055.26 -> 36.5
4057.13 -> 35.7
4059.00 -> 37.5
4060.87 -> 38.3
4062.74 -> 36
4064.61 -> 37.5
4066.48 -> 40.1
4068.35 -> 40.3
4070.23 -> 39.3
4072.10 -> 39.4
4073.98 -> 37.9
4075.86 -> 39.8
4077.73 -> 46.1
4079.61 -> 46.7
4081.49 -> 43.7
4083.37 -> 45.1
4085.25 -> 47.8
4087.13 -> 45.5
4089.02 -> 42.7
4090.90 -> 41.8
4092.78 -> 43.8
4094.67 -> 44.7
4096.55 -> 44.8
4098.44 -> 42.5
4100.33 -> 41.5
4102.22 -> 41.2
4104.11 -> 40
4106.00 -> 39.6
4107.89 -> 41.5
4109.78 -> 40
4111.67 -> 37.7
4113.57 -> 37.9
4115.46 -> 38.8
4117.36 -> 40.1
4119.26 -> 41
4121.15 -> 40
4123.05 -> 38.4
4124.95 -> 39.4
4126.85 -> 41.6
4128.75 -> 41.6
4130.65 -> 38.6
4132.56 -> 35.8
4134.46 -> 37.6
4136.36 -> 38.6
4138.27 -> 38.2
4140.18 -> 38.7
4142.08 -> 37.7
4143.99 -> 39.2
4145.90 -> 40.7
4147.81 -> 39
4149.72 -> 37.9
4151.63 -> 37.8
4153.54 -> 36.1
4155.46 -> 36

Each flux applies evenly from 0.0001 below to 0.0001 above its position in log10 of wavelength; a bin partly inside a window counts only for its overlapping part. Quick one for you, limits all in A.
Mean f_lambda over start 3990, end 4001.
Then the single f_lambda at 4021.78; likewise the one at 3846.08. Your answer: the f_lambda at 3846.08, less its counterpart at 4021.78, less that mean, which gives -35.7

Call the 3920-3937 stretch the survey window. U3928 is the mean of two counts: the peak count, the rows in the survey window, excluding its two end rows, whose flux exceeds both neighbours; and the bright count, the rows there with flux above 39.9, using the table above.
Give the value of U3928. 4.0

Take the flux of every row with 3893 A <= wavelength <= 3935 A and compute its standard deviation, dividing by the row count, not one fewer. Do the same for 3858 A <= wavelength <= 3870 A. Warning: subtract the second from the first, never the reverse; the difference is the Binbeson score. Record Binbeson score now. -0.9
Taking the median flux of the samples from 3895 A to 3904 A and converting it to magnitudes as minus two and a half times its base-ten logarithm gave -4.07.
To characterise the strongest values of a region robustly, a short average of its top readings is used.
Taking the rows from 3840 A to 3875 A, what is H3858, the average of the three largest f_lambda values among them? 49.4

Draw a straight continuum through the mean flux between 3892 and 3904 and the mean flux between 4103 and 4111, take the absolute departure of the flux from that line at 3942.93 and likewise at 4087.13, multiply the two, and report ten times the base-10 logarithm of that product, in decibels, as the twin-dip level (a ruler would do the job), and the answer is 11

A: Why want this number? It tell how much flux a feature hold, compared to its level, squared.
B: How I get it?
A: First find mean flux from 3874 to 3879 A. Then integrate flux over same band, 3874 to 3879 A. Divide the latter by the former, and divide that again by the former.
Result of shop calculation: 0.12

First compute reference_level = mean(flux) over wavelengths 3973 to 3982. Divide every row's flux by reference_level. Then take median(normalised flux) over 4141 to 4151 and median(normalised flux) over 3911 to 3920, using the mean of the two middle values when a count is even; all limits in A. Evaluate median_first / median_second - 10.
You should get -9.06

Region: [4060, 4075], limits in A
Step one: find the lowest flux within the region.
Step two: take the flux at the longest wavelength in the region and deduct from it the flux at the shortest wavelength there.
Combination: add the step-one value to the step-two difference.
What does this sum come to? 35.6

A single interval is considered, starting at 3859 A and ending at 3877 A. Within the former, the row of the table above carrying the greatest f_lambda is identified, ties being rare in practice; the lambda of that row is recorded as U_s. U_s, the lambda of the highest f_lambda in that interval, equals 3869.18 A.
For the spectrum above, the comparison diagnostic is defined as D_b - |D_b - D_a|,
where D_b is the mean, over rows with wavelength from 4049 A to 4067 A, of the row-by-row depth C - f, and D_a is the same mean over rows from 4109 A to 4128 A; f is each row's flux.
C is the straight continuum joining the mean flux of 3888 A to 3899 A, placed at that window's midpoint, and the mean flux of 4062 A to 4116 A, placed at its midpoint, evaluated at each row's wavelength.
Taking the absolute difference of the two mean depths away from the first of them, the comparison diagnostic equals 2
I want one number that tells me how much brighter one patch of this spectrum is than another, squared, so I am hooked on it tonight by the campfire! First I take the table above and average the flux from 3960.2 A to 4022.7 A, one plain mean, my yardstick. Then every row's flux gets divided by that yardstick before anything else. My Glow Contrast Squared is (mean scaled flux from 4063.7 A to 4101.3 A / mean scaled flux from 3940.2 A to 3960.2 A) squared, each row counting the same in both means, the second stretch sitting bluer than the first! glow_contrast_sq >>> 1.09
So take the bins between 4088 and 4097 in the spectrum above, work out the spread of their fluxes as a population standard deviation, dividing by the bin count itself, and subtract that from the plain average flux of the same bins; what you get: 42.4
